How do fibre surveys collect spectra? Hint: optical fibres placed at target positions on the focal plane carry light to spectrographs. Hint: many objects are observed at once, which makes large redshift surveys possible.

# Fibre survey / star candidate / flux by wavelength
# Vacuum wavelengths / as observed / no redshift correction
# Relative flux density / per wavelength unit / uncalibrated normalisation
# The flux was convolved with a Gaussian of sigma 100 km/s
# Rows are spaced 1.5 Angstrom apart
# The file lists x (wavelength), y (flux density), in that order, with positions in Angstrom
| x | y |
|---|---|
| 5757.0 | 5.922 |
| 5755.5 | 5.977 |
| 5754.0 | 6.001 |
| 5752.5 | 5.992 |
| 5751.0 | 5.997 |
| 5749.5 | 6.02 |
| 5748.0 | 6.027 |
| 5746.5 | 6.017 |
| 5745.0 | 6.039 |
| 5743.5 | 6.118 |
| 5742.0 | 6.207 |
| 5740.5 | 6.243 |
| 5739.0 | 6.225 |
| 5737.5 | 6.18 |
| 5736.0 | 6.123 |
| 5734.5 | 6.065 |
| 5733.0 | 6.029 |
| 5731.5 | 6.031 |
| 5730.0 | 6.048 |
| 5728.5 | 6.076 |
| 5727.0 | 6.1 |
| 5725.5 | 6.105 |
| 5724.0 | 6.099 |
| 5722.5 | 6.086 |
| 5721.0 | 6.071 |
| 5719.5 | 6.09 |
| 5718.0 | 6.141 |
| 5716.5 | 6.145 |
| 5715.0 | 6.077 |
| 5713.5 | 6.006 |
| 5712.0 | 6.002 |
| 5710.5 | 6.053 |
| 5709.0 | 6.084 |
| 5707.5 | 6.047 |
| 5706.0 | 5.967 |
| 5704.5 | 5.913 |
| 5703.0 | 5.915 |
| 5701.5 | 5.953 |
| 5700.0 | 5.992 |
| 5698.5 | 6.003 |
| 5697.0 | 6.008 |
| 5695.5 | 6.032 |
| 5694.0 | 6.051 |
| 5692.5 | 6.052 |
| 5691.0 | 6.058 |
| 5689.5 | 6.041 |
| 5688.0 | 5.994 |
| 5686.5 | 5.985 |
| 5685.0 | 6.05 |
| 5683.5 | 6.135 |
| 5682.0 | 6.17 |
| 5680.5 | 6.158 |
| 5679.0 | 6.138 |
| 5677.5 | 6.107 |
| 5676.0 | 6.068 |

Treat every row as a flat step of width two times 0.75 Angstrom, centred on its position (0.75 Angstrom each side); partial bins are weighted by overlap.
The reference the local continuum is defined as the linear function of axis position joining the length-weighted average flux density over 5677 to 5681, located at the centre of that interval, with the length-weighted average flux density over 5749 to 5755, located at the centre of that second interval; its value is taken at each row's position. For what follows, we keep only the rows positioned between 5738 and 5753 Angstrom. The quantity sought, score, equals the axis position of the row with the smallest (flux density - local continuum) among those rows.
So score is 5752.5 Angstrom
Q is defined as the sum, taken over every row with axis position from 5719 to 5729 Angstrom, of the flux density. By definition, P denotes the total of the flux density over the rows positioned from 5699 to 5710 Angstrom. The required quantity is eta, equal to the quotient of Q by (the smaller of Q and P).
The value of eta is 1.02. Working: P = 41.9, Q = 42.6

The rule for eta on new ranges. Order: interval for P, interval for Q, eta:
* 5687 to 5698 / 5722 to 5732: 1.01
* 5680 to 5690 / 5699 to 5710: 1.00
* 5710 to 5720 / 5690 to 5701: 1.00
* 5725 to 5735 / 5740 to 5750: 1.01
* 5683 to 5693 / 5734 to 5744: 1.02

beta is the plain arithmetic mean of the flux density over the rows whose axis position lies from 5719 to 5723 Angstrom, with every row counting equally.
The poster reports 6.08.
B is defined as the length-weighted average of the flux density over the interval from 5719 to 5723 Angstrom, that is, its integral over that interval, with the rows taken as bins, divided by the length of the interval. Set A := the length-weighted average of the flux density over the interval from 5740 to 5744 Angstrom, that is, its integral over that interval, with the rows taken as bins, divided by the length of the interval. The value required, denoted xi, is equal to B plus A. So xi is 12.3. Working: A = 6.19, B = 6.08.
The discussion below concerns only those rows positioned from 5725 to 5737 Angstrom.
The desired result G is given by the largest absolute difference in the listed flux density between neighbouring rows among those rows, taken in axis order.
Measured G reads 0.058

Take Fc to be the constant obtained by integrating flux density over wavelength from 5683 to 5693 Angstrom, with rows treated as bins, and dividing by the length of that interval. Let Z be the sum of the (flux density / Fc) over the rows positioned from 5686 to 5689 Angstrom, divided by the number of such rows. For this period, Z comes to 0.991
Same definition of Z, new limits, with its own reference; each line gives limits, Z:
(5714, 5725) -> 1.010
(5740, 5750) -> 1.009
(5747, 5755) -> 0.994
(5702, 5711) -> 0.992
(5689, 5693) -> 1.001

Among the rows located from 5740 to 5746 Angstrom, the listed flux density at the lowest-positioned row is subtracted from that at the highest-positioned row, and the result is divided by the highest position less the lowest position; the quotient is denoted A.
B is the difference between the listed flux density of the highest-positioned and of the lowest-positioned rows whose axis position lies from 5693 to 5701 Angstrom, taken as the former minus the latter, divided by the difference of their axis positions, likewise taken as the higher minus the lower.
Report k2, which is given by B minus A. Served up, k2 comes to 0.04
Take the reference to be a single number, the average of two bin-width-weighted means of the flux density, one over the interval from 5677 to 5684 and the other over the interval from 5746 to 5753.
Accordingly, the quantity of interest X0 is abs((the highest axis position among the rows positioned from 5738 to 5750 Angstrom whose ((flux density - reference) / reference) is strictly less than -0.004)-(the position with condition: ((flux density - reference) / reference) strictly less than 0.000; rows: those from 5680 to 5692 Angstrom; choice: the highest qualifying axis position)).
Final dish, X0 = 58.5 Angstrom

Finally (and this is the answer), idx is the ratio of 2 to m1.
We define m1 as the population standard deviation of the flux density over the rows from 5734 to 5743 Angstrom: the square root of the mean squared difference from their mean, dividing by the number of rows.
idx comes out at 32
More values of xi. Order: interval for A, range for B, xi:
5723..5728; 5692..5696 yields 12.1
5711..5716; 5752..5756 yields 12.0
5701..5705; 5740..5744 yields 12.1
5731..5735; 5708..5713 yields 12.1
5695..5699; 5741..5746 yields 12.1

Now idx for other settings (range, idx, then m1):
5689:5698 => 120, 0.02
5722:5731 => 103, 0.02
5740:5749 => 22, 0.09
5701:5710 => 31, 0.06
